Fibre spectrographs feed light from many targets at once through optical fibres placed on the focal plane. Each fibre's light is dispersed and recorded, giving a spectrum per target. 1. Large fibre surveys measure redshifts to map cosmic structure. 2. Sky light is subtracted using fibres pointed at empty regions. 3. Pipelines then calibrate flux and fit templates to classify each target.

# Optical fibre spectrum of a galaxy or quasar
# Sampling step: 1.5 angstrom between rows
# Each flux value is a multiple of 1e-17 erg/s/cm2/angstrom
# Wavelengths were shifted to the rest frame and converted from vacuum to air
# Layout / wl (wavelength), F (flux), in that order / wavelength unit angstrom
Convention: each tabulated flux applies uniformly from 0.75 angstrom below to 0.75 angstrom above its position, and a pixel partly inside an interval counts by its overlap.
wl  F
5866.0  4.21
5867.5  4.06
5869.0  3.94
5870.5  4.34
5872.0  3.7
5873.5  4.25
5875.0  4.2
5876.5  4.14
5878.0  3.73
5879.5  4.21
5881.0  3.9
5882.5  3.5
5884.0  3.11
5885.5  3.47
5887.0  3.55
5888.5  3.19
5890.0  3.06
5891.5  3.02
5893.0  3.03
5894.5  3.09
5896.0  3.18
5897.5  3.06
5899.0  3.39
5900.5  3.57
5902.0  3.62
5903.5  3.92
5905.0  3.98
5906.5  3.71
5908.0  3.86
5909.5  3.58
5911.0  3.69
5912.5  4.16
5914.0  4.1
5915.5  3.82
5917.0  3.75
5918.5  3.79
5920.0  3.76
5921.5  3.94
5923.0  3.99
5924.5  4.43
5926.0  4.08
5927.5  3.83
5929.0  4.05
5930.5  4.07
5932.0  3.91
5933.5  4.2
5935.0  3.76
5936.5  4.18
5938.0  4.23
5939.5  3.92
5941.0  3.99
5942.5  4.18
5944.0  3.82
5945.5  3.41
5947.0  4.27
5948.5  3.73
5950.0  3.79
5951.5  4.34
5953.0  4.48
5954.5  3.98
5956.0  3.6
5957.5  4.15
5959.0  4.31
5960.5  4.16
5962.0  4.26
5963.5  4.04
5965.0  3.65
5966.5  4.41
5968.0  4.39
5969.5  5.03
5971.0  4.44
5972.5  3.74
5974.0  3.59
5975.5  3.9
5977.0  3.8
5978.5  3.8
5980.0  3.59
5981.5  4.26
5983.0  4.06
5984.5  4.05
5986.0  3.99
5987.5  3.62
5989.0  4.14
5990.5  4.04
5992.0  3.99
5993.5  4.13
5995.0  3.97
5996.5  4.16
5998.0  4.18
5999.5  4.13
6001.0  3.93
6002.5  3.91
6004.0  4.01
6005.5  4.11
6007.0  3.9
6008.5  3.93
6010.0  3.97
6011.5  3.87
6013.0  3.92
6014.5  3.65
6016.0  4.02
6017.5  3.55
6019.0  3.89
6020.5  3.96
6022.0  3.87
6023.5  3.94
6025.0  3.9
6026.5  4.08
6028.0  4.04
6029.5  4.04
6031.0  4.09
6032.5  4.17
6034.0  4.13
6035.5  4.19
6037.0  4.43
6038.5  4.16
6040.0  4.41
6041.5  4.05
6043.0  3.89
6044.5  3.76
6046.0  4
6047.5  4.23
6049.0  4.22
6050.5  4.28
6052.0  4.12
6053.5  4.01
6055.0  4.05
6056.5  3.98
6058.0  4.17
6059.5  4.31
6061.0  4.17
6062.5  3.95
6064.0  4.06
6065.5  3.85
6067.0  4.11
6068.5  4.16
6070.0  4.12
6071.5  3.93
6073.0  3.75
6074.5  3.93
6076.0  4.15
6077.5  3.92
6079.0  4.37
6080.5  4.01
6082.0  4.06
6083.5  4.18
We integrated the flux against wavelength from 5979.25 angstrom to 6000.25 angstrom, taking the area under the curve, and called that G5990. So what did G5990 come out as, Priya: 84.5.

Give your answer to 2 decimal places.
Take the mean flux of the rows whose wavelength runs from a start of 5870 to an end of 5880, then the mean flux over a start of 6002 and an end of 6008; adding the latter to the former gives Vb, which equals 8.06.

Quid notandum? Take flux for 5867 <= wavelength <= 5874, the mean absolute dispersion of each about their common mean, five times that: 0.95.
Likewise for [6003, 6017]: 0.43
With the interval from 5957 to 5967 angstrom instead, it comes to 0.84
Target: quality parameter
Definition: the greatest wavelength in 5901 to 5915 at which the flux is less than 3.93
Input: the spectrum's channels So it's 5911.0 angstrom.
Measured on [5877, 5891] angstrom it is 5890.0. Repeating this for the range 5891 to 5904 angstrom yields 5903.5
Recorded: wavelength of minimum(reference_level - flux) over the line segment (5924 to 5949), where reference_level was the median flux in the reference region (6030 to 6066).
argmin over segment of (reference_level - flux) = 5924.5 angstrom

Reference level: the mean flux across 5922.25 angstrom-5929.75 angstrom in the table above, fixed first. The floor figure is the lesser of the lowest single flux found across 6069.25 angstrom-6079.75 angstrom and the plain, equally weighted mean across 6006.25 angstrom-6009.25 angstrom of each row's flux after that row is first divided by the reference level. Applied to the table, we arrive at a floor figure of 0.96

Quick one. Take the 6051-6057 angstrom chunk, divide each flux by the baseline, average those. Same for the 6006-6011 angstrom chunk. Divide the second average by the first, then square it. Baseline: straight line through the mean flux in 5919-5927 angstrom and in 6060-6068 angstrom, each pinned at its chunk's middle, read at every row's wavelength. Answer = 0.95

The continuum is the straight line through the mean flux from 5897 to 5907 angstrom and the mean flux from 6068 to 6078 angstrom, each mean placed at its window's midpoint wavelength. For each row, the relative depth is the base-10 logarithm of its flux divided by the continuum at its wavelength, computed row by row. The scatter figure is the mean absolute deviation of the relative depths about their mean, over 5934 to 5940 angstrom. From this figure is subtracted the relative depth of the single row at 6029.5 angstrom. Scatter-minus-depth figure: 0.004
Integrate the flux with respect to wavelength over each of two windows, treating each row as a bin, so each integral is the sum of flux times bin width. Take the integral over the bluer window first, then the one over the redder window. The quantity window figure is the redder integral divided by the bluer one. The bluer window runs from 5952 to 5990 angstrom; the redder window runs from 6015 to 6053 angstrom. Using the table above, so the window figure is 1.00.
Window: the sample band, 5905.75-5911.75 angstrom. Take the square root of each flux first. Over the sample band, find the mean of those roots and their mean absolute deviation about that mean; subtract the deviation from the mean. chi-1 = 1.91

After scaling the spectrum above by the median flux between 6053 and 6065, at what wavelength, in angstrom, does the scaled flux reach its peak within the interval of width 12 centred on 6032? 6037.0 angstrom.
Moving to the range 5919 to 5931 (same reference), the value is 5924.5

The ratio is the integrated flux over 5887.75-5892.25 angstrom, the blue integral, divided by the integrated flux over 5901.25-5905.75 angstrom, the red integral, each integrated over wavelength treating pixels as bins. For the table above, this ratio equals 0.80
